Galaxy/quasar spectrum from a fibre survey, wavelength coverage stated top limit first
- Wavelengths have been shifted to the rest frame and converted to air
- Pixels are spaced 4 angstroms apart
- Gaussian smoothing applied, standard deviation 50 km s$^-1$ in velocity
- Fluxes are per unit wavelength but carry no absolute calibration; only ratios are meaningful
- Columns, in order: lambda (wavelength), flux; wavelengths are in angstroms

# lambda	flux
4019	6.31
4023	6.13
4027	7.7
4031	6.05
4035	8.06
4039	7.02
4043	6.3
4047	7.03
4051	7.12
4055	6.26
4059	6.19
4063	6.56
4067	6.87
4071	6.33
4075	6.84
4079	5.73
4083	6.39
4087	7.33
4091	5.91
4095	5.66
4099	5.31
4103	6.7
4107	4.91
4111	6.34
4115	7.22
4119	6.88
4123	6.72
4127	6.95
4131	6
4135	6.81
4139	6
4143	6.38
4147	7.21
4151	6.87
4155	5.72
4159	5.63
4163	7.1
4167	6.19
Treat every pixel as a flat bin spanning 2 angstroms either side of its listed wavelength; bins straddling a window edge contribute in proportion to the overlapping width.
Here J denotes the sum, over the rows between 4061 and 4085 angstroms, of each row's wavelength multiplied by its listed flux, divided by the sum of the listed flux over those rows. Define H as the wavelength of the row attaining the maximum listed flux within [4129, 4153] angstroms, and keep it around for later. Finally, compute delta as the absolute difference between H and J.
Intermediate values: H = 4147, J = 4072.8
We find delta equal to 74.2 angstroms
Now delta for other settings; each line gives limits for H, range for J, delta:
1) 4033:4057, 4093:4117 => 70.5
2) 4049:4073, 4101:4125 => 62.4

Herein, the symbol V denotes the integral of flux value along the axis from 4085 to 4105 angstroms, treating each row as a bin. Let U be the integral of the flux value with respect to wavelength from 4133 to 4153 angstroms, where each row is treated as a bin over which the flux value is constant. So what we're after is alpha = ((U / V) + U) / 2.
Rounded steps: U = 133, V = 124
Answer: 67.1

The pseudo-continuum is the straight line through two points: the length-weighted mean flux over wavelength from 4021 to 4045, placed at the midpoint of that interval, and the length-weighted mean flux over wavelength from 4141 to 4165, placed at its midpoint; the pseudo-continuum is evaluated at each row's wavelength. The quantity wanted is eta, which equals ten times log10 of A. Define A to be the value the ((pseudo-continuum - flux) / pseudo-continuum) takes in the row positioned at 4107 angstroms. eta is -6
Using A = 0.260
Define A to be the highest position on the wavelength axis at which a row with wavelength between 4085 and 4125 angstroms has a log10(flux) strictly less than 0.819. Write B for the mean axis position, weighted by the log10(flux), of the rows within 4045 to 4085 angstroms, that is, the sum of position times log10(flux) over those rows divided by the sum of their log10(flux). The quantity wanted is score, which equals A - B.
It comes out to 46.2 angstroms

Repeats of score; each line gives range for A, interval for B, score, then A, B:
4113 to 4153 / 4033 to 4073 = 90.3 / 4143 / 4052.7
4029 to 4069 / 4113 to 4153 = -69.9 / 4063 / 4132.9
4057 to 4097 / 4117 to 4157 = -41.9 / 4095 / 4136.9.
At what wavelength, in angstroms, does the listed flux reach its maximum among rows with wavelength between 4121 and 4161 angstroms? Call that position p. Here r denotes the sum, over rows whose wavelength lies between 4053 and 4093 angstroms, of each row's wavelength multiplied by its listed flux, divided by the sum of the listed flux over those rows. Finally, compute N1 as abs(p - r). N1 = 74.0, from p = 4147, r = 4073.0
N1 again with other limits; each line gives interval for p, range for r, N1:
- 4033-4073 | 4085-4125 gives 70.3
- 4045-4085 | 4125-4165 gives 93.9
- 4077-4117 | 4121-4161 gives 53.6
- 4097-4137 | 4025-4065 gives 70.5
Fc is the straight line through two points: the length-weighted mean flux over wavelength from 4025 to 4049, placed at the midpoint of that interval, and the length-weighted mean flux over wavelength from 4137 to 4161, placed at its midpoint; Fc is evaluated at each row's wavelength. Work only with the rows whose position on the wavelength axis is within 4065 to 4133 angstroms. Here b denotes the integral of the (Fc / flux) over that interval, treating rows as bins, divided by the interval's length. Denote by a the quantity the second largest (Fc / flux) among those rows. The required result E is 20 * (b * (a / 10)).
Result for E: 2.6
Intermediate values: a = 1.25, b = 1.05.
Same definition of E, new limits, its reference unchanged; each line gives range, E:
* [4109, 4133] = 2.0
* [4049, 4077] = 2.3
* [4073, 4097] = 2.5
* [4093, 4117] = 2.8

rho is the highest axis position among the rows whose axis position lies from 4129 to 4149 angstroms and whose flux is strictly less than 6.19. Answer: 4139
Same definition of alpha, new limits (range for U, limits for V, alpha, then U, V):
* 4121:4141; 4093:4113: 65.5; 130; 116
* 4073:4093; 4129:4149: 64.9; 129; 130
